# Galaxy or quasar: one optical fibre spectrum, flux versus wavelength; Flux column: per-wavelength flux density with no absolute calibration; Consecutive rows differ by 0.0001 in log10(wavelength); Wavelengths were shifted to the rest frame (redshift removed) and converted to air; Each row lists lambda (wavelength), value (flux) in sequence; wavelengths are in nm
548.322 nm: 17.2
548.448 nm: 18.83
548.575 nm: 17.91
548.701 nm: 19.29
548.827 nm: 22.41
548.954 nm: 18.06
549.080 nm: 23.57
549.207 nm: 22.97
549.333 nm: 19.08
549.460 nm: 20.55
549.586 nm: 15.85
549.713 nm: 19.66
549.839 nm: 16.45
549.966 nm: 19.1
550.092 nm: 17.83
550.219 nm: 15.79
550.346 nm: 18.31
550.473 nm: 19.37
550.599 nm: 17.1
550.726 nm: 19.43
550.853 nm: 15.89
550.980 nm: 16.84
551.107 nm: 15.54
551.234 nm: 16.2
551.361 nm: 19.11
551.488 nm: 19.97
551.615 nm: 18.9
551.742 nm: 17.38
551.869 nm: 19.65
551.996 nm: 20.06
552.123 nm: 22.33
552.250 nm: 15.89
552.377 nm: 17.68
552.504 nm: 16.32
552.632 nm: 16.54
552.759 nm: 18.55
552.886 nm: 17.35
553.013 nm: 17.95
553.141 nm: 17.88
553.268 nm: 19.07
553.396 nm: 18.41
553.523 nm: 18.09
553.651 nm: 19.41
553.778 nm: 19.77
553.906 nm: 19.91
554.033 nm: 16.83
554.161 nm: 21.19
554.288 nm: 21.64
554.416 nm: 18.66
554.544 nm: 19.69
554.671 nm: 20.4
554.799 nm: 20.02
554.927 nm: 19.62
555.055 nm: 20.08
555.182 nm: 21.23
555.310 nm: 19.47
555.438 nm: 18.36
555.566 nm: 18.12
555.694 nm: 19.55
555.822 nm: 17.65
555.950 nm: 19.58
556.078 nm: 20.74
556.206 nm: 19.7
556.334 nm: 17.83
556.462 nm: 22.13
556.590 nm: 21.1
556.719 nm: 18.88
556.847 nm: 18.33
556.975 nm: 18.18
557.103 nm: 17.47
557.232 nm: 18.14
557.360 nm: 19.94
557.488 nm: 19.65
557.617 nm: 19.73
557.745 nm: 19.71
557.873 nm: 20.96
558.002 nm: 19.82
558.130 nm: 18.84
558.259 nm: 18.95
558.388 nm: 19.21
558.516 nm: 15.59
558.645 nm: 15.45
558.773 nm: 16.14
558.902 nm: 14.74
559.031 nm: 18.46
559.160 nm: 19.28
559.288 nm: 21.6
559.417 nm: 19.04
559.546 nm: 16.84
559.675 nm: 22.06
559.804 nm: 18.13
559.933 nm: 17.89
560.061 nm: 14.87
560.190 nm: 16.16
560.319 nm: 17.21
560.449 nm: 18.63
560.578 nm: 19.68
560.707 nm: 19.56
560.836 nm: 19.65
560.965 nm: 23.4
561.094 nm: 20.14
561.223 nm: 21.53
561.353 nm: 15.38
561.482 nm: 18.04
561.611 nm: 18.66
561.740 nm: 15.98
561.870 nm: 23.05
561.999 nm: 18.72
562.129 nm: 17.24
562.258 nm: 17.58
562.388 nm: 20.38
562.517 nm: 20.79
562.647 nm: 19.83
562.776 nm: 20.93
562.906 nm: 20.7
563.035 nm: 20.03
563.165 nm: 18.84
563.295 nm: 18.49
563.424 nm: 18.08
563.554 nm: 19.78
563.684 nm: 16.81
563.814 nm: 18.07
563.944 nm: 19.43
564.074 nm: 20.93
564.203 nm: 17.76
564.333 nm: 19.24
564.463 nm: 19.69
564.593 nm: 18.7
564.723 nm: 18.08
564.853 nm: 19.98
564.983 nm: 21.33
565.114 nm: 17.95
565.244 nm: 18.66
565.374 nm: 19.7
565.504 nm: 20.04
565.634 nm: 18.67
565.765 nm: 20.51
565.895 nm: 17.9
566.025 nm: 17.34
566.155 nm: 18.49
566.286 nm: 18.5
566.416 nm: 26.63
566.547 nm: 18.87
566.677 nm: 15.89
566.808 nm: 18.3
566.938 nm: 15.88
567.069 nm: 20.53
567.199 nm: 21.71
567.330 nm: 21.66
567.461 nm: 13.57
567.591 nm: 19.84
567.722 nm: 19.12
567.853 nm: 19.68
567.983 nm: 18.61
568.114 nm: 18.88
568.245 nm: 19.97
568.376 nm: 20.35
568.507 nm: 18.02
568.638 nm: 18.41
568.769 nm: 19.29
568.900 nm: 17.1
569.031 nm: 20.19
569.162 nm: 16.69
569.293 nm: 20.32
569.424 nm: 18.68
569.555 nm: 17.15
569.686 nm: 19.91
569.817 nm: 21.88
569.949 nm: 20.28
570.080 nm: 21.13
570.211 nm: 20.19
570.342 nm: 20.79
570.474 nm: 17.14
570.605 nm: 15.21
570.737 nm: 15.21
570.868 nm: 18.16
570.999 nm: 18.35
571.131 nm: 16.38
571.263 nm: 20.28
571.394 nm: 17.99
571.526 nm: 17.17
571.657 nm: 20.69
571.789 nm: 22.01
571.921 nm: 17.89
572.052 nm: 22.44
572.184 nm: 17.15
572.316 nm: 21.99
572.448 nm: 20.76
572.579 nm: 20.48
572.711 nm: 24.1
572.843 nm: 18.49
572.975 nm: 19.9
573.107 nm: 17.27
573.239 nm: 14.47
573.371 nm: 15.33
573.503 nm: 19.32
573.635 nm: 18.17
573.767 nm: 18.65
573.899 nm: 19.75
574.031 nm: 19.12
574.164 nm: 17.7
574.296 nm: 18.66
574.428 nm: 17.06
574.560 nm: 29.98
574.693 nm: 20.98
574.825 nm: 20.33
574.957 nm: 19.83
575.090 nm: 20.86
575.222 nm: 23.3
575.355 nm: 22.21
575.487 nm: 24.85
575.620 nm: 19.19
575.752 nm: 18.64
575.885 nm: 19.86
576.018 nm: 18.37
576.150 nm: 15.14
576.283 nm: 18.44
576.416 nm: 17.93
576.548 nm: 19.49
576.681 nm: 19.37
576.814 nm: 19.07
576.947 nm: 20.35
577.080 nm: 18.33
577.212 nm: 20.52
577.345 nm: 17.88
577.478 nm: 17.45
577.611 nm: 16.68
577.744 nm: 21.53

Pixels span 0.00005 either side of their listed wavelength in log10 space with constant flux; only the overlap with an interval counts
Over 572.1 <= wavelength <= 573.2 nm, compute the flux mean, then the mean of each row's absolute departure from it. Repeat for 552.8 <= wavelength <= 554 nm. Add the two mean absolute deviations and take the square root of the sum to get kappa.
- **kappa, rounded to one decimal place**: 1.6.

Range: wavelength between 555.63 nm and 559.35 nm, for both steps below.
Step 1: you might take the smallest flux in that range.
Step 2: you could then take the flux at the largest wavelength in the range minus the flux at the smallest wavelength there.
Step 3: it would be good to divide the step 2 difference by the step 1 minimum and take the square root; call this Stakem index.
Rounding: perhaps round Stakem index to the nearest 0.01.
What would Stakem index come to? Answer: 0.37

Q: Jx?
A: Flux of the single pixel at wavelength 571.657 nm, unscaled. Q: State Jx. 20.69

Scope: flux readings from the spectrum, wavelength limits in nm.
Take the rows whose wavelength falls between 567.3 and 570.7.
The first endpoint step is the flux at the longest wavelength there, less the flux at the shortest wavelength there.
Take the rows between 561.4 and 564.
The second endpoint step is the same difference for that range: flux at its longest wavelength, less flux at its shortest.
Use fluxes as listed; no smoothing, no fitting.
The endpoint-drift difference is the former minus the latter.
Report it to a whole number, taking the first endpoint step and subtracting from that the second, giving -8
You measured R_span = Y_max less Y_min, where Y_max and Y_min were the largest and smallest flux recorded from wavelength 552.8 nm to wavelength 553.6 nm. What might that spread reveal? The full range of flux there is 1.7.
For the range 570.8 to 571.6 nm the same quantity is 3.9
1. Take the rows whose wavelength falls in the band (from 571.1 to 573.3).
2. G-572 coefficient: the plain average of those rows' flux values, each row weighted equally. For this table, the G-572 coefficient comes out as 19.4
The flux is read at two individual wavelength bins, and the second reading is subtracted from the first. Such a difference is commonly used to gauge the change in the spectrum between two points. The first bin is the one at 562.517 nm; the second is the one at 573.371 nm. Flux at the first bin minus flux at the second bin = 5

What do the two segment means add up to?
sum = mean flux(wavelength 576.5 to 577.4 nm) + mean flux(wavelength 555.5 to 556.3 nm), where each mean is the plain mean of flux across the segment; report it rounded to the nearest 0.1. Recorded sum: 38.5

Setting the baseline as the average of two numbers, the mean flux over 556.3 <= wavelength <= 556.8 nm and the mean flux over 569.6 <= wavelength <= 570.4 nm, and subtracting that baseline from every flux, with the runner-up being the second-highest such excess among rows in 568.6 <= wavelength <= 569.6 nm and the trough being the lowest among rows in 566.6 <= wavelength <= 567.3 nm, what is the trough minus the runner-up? -4.3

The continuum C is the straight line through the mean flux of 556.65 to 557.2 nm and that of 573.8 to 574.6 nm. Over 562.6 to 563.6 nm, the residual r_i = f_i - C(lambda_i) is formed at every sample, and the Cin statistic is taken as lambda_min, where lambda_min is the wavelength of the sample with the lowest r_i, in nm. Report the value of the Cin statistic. 563.424 nm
